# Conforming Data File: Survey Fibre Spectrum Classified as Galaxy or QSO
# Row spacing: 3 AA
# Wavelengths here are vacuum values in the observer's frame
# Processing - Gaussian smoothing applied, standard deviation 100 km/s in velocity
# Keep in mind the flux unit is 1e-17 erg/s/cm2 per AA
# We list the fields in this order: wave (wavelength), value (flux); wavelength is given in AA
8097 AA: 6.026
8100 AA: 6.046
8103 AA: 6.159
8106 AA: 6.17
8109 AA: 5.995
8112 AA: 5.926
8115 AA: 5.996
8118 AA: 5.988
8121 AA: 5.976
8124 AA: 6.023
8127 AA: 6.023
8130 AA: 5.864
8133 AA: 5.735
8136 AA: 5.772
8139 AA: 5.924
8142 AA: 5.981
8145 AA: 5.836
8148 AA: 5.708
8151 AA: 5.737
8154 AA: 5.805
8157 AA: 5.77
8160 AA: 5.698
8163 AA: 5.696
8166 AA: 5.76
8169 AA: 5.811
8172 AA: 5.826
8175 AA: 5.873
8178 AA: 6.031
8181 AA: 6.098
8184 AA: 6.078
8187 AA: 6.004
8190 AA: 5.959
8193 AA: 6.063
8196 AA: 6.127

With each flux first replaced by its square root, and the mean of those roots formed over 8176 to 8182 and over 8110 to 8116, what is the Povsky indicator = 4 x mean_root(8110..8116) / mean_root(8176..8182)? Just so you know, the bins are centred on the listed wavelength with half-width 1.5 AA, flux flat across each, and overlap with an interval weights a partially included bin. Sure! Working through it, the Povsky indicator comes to 3.97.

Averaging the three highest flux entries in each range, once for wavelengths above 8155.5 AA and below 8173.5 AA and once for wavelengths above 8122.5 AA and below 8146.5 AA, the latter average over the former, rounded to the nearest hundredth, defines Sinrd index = 1.04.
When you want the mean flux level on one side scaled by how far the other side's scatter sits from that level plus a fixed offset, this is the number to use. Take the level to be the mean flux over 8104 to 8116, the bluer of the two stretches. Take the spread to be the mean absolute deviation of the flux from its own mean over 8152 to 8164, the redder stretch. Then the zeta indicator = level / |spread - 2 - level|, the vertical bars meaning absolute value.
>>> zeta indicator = 0.755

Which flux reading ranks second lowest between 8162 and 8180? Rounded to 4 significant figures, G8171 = 5.760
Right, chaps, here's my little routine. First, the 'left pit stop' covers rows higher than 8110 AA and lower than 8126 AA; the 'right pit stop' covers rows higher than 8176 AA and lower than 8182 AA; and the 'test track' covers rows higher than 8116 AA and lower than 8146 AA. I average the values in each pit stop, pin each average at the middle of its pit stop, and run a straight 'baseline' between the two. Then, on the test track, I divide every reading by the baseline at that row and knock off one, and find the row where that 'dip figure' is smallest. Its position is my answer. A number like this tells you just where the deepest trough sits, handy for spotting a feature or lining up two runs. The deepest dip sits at 8133 AA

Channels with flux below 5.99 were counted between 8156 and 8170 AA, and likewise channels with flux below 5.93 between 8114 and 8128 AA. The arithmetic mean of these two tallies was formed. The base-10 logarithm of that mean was 0.40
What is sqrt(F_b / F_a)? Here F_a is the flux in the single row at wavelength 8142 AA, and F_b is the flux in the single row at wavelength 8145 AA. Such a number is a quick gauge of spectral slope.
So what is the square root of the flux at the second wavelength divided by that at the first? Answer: 0.99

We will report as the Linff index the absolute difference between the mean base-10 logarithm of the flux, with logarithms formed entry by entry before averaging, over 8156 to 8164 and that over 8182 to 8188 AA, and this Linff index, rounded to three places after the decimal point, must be 0.024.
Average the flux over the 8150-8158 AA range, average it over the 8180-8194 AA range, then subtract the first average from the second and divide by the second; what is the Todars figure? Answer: 0.04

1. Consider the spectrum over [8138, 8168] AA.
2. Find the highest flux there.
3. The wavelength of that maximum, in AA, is 8142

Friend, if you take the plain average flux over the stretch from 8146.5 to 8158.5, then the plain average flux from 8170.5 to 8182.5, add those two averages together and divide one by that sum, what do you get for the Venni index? 0.0854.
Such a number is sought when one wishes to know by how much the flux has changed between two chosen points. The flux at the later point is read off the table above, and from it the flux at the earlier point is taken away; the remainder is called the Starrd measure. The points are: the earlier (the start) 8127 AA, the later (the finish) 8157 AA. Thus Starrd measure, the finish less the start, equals -0.3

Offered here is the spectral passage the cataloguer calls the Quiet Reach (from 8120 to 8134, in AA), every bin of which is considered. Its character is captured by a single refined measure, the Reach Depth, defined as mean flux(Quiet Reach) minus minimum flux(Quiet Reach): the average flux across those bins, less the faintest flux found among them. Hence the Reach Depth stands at 0.19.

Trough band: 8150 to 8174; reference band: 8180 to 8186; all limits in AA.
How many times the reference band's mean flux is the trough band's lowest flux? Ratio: 0.94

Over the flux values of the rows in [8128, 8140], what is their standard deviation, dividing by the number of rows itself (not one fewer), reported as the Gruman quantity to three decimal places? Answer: 0.075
